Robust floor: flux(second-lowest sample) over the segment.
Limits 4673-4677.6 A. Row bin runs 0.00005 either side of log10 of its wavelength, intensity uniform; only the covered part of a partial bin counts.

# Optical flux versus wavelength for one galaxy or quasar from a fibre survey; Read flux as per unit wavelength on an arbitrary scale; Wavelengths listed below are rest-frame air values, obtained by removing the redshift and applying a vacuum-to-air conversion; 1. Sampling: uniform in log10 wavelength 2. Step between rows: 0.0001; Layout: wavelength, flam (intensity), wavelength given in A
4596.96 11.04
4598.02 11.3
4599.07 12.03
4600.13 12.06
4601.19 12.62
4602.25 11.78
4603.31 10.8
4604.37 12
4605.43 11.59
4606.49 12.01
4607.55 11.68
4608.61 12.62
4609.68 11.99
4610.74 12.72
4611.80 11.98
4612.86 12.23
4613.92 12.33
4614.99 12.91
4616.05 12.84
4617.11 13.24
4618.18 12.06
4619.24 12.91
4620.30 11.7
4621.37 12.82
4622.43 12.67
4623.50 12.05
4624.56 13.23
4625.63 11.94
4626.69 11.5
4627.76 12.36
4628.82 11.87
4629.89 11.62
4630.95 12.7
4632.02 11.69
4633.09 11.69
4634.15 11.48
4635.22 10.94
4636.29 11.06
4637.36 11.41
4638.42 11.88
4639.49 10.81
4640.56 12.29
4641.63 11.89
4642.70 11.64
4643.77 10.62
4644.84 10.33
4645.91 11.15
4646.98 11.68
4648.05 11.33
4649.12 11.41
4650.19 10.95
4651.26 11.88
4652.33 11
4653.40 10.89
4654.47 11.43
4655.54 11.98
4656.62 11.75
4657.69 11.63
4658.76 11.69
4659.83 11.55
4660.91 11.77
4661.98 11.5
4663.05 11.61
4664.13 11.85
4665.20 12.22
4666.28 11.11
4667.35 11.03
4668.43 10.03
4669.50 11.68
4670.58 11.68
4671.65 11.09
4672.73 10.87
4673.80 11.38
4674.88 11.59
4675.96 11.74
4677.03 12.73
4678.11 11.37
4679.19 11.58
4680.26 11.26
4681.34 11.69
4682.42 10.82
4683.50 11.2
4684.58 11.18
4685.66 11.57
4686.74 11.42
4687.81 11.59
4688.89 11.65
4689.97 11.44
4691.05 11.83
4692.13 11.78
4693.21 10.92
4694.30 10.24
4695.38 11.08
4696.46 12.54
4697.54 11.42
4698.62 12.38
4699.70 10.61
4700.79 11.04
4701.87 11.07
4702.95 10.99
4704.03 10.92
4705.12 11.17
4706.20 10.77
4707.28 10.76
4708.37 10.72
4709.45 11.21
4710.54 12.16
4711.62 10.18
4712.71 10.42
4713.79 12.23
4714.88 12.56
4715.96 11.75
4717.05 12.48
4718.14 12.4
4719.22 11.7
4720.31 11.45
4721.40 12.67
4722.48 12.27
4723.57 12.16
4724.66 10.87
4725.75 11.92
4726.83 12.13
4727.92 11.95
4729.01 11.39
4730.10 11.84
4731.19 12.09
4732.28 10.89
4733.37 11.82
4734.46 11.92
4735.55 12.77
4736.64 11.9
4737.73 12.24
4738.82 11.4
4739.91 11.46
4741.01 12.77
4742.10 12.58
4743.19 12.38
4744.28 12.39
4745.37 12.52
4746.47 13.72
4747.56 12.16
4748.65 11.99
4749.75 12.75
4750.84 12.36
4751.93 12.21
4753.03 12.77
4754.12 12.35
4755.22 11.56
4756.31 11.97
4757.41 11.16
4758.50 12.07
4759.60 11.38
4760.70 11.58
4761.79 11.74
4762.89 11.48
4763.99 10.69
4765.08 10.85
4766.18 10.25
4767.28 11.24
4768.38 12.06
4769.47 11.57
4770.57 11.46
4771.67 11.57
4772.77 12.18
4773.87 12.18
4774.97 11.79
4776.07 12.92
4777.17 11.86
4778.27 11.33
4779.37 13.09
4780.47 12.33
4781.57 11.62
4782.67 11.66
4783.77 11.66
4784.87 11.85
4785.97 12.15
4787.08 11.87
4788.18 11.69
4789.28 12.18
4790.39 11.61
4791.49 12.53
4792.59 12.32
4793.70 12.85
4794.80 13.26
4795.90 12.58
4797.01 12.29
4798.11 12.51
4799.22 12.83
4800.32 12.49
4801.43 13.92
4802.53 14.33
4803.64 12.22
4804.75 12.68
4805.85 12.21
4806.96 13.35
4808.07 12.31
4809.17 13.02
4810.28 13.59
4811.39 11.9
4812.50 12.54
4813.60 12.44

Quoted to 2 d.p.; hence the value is 11.59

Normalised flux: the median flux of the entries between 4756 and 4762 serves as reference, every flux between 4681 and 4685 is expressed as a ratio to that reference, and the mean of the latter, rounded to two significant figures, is 0.96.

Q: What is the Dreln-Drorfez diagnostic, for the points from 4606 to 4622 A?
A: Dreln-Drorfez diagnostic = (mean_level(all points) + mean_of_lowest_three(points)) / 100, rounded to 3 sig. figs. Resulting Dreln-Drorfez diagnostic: 0.242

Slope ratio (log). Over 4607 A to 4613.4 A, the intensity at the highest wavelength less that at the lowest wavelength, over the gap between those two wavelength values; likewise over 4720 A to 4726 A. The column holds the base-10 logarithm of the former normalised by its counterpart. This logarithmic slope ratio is 0.1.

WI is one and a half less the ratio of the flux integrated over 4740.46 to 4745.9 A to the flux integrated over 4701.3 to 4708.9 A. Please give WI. 0.7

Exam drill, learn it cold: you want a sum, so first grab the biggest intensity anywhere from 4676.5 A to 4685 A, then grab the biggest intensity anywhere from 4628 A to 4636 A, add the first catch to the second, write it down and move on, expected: 25.4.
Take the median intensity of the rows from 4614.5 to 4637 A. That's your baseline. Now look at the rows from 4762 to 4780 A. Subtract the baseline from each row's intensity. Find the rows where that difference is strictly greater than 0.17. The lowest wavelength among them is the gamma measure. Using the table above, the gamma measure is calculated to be 4776.07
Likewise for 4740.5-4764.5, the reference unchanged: 4741.01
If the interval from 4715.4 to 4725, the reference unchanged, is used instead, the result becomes 4717.05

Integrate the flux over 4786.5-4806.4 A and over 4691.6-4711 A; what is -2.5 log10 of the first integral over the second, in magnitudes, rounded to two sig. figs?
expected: -0.15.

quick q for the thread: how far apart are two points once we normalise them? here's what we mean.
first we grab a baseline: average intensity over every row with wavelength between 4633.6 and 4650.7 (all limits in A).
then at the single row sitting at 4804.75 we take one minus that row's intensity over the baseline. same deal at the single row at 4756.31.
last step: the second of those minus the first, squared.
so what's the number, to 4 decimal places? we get 0.0039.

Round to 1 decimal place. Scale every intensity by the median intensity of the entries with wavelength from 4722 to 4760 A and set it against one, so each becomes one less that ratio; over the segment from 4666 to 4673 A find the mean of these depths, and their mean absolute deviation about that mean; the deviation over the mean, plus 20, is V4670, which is 20.4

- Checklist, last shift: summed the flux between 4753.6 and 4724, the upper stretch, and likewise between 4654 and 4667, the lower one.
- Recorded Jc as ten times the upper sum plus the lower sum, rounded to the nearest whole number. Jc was 3412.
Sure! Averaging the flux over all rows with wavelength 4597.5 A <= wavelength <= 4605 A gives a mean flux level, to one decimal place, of 11.8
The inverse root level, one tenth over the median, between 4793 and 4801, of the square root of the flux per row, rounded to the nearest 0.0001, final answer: 0.0282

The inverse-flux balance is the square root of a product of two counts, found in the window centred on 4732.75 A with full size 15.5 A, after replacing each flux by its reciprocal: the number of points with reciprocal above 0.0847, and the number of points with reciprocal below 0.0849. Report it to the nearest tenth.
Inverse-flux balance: 6.3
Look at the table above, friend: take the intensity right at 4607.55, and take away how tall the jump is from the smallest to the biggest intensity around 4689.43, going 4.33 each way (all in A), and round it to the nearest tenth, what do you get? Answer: 10.8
